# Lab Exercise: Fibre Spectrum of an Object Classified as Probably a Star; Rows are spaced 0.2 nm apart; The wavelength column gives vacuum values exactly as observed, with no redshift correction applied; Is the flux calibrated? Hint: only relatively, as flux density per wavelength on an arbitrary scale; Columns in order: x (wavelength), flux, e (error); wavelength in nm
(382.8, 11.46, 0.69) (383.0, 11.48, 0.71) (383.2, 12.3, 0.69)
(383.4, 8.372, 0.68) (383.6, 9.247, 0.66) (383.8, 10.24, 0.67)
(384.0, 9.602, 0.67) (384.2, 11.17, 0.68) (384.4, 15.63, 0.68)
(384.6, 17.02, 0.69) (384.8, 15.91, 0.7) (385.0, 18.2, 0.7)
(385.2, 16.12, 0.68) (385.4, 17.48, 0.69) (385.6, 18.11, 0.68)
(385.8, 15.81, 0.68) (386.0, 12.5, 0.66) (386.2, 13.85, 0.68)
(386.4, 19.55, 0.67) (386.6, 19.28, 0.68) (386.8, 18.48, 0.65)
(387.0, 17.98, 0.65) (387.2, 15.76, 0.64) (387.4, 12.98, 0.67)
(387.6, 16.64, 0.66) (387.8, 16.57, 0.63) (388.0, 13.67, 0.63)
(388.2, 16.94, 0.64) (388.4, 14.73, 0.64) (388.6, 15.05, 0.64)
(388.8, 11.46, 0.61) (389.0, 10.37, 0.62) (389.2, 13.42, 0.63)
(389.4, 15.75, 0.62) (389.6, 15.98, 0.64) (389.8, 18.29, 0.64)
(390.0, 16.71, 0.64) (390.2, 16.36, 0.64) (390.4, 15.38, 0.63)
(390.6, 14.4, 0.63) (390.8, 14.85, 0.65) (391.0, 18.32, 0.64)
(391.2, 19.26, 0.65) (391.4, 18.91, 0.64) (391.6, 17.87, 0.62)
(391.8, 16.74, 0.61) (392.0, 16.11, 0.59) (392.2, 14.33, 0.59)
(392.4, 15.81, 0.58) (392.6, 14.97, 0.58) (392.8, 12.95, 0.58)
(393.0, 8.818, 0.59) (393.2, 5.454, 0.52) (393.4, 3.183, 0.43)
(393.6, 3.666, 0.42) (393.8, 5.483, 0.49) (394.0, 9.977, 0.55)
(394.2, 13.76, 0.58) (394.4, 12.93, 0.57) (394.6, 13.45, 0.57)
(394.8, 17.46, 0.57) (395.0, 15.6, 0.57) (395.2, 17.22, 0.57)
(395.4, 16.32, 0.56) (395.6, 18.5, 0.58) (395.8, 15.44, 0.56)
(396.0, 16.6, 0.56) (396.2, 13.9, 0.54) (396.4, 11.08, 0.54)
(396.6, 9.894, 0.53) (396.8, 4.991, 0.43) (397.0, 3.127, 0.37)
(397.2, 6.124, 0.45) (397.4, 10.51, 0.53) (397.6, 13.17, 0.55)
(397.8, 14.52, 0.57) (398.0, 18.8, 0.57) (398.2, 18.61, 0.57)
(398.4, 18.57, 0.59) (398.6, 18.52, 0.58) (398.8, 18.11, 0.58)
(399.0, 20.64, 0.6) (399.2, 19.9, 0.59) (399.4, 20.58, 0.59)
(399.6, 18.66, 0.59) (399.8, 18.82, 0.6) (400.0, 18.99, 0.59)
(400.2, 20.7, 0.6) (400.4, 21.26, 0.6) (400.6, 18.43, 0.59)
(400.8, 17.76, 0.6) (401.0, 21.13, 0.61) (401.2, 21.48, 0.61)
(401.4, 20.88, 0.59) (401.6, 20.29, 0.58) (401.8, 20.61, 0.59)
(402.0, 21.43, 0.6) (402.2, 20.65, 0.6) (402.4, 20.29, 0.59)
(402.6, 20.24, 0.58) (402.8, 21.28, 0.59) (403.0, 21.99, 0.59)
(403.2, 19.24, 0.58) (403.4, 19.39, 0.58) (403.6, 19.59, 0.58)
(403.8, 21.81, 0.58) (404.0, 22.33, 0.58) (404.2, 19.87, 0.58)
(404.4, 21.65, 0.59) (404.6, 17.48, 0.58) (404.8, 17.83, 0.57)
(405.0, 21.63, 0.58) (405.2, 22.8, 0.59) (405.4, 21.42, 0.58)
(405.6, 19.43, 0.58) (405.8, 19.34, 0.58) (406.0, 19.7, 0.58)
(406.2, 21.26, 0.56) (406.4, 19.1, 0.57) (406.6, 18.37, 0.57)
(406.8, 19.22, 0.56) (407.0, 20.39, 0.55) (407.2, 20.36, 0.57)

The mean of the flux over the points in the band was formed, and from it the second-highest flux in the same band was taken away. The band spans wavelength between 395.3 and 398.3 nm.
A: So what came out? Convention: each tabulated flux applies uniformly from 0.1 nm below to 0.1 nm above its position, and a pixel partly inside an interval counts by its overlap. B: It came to -6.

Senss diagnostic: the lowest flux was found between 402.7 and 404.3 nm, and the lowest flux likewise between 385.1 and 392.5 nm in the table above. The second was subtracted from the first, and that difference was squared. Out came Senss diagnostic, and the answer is 79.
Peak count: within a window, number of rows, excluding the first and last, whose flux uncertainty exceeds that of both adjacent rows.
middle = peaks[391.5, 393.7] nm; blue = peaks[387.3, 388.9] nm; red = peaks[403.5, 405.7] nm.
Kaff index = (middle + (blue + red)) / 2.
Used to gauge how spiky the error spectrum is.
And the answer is 1.50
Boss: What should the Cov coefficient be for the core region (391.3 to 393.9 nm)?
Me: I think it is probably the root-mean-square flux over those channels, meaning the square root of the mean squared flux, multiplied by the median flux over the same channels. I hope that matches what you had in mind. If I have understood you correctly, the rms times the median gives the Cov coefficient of 187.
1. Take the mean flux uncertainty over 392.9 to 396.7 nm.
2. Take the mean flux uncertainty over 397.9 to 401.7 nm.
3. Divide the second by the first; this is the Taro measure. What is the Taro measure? 1.09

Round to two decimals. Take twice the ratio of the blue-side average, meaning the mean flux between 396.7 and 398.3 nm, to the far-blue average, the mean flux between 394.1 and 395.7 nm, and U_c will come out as 1.43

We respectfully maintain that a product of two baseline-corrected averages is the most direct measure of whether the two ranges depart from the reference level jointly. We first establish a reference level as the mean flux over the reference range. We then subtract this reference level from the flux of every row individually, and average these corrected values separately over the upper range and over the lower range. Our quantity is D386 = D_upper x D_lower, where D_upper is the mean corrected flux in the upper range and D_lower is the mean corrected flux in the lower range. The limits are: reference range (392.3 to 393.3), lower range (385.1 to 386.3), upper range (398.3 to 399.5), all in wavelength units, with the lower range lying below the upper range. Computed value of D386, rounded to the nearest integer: 31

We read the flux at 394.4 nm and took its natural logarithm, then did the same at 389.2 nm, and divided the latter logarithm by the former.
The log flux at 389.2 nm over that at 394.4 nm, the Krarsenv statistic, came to 1.01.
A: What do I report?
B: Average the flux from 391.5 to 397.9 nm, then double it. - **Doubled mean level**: 24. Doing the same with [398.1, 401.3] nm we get 39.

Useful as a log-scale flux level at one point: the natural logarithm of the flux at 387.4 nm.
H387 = 2.56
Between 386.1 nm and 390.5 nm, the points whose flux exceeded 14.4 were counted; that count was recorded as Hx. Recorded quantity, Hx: 16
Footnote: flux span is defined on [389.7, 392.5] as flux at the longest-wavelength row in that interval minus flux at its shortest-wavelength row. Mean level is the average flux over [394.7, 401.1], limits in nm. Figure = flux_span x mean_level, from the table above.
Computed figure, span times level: -40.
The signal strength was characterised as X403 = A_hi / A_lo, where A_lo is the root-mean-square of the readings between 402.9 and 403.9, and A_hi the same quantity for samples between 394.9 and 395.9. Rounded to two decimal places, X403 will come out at 0.81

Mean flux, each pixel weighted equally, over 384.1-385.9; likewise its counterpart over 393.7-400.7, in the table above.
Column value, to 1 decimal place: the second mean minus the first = -1.0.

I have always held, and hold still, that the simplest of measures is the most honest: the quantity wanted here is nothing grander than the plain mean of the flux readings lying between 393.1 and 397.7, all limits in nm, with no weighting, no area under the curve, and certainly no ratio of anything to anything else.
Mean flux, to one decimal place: 11.2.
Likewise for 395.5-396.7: 14.2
